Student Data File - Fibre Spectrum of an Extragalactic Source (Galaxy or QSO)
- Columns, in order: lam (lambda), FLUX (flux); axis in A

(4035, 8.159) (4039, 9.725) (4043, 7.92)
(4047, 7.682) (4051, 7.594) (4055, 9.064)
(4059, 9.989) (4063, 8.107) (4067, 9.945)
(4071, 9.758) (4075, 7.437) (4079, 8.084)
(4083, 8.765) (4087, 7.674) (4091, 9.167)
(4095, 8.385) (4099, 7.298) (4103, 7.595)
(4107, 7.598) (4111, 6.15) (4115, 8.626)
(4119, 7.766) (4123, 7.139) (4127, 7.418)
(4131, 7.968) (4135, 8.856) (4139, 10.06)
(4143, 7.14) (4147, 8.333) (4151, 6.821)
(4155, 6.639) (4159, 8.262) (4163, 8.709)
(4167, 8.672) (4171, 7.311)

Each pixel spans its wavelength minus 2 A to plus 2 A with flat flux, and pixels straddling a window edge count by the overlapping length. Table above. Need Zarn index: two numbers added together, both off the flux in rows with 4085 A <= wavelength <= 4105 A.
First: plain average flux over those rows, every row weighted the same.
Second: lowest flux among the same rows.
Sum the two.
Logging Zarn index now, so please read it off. 15.3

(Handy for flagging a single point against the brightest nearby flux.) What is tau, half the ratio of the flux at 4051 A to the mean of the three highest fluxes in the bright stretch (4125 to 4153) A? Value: 0.42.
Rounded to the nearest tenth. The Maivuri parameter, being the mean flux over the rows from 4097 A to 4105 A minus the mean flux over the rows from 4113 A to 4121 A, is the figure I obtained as -0.7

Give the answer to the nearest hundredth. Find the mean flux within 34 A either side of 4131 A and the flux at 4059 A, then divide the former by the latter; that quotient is 0.78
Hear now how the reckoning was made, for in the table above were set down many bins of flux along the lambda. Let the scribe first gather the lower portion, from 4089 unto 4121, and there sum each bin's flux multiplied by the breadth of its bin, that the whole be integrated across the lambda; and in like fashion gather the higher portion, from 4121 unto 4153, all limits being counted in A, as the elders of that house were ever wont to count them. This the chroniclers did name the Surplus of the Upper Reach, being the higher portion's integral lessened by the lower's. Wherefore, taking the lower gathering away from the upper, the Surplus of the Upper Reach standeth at 5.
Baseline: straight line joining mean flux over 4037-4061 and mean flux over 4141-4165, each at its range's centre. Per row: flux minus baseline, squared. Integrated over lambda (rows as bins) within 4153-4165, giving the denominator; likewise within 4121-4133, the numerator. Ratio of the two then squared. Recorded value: 0.1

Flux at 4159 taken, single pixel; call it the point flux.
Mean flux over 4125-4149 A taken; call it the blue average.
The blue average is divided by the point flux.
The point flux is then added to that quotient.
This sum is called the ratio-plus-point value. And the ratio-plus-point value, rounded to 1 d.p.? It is 9.3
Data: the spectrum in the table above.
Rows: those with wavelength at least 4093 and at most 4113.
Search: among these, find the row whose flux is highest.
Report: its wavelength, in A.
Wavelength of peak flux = 4095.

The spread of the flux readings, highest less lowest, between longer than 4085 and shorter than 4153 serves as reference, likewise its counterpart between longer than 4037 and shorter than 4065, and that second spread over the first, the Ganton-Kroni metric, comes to 0.61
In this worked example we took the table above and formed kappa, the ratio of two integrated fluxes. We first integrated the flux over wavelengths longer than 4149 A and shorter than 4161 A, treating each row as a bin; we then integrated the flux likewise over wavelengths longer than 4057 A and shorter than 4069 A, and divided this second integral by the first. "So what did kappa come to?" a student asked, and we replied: 1.29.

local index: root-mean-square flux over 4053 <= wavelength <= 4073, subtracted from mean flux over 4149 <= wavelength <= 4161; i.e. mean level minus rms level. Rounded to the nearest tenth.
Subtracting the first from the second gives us -2.2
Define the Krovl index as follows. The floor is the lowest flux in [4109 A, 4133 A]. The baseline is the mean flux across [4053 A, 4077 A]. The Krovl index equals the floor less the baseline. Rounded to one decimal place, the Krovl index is -2.9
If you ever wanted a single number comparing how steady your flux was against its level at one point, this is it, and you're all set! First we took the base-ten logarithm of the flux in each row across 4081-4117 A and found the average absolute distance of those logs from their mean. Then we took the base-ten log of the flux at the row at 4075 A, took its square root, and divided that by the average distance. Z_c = 23.2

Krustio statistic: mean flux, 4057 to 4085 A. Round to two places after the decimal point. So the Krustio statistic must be 8.87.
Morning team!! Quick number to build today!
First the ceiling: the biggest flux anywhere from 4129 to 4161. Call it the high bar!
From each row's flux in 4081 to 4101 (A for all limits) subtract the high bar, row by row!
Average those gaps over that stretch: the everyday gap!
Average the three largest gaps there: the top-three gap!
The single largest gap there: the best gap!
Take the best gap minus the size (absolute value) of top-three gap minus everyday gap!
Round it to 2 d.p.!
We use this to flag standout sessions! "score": -1.41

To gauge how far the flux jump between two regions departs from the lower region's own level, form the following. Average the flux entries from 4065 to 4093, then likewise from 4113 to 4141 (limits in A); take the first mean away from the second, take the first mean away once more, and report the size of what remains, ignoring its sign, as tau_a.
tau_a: 9.1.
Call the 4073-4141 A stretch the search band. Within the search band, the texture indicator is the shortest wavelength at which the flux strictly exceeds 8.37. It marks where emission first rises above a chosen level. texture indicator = 4083 A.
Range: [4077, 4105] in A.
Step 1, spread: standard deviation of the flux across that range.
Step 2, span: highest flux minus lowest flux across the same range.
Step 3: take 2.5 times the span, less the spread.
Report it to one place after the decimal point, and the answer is 4.0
